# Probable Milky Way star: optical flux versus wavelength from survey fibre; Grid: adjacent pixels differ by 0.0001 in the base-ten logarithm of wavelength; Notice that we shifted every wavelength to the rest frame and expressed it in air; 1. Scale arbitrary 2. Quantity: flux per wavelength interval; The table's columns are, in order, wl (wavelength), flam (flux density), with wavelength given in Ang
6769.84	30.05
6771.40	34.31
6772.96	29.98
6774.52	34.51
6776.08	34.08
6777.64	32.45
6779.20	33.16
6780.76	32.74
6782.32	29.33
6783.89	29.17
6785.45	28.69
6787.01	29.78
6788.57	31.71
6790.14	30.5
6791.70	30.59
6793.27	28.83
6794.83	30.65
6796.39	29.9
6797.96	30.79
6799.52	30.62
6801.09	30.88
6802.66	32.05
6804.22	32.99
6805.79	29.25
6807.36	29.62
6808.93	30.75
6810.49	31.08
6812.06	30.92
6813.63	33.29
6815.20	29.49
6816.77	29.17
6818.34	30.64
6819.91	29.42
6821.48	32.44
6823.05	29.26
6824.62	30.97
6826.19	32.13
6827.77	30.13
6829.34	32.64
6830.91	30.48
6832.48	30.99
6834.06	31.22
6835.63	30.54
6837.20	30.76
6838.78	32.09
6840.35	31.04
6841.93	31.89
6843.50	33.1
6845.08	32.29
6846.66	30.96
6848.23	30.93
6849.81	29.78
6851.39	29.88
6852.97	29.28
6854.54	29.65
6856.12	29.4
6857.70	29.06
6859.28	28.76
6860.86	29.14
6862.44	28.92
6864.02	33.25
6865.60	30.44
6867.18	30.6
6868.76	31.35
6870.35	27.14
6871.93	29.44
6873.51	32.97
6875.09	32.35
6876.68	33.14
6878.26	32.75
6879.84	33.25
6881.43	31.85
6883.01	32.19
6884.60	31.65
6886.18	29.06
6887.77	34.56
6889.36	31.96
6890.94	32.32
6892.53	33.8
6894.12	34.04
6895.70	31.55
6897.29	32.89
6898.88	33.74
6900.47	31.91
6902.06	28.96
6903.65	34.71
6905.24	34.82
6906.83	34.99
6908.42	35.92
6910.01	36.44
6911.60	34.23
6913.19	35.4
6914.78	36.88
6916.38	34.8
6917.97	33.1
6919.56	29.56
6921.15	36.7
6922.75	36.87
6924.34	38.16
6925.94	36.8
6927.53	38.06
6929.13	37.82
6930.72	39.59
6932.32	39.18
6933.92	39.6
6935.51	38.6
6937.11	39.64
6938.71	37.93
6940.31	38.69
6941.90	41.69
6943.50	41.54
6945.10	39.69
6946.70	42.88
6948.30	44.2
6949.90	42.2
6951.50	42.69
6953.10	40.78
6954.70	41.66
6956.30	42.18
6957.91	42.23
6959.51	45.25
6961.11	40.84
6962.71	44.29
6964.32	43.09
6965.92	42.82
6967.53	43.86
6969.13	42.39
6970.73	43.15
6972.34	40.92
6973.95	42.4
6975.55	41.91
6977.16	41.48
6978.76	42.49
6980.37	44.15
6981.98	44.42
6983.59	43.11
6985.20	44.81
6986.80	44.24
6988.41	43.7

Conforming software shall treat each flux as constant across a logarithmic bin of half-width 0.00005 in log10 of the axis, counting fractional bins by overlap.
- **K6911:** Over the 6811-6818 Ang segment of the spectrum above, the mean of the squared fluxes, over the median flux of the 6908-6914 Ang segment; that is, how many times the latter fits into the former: 26.5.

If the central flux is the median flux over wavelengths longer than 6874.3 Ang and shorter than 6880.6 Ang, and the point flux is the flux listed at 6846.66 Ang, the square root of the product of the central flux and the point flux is 32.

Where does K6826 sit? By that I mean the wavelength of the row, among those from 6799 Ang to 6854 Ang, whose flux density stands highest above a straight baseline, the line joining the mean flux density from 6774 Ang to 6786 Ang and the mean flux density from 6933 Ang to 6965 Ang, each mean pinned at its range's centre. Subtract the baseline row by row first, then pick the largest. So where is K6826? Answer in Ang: 6804.22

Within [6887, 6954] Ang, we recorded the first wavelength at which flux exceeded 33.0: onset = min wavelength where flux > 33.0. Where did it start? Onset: 6887.77 Ang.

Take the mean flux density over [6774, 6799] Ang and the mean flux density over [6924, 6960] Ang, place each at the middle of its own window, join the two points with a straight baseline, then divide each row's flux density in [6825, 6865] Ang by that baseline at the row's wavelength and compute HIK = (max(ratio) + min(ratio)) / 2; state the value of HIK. 0.89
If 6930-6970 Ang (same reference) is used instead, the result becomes 1.02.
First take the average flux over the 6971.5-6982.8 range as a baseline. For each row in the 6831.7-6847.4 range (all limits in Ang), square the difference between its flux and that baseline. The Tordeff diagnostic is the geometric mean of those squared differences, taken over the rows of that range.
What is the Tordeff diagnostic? 121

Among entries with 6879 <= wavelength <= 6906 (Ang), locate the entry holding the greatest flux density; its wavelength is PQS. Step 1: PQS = 6905.24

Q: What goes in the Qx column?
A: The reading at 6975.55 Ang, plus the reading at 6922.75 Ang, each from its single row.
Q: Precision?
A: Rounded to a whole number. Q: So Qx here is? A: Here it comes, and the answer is 79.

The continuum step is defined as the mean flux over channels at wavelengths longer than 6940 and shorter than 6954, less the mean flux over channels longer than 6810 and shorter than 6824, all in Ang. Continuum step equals 11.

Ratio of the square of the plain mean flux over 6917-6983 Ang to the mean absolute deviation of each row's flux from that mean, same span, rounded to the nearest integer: 677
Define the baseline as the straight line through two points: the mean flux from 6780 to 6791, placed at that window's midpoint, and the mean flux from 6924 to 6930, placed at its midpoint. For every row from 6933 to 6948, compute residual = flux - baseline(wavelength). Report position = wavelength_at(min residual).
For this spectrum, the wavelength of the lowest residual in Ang 6938.71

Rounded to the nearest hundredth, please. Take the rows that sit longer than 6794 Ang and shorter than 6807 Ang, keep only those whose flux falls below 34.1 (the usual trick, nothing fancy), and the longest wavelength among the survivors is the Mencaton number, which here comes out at 6805.79 Ang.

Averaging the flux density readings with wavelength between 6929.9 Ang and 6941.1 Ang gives 39.0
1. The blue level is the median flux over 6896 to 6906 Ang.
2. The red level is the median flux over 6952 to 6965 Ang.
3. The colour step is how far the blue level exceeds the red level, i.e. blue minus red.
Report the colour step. -8.9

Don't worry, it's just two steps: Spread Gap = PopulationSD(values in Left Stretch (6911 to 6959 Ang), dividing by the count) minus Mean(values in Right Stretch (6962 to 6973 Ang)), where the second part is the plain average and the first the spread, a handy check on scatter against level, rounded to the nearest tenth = -39.7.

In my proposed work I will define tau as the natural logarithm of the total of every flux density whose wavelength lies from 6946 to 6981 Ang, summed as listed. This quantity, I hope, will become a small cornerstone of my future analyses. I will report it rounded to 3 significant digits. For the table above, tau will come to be 6.84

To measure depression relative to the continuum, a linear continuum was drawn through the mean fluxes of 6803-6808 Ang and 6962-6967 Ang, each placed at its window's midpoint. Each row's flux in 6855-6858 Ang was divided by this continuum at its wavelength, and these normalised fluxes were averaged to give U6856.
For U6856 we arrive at 0.84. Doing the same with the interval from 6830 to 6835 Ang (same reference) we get 0.94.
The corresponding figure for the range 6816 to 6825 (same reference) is 0.95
